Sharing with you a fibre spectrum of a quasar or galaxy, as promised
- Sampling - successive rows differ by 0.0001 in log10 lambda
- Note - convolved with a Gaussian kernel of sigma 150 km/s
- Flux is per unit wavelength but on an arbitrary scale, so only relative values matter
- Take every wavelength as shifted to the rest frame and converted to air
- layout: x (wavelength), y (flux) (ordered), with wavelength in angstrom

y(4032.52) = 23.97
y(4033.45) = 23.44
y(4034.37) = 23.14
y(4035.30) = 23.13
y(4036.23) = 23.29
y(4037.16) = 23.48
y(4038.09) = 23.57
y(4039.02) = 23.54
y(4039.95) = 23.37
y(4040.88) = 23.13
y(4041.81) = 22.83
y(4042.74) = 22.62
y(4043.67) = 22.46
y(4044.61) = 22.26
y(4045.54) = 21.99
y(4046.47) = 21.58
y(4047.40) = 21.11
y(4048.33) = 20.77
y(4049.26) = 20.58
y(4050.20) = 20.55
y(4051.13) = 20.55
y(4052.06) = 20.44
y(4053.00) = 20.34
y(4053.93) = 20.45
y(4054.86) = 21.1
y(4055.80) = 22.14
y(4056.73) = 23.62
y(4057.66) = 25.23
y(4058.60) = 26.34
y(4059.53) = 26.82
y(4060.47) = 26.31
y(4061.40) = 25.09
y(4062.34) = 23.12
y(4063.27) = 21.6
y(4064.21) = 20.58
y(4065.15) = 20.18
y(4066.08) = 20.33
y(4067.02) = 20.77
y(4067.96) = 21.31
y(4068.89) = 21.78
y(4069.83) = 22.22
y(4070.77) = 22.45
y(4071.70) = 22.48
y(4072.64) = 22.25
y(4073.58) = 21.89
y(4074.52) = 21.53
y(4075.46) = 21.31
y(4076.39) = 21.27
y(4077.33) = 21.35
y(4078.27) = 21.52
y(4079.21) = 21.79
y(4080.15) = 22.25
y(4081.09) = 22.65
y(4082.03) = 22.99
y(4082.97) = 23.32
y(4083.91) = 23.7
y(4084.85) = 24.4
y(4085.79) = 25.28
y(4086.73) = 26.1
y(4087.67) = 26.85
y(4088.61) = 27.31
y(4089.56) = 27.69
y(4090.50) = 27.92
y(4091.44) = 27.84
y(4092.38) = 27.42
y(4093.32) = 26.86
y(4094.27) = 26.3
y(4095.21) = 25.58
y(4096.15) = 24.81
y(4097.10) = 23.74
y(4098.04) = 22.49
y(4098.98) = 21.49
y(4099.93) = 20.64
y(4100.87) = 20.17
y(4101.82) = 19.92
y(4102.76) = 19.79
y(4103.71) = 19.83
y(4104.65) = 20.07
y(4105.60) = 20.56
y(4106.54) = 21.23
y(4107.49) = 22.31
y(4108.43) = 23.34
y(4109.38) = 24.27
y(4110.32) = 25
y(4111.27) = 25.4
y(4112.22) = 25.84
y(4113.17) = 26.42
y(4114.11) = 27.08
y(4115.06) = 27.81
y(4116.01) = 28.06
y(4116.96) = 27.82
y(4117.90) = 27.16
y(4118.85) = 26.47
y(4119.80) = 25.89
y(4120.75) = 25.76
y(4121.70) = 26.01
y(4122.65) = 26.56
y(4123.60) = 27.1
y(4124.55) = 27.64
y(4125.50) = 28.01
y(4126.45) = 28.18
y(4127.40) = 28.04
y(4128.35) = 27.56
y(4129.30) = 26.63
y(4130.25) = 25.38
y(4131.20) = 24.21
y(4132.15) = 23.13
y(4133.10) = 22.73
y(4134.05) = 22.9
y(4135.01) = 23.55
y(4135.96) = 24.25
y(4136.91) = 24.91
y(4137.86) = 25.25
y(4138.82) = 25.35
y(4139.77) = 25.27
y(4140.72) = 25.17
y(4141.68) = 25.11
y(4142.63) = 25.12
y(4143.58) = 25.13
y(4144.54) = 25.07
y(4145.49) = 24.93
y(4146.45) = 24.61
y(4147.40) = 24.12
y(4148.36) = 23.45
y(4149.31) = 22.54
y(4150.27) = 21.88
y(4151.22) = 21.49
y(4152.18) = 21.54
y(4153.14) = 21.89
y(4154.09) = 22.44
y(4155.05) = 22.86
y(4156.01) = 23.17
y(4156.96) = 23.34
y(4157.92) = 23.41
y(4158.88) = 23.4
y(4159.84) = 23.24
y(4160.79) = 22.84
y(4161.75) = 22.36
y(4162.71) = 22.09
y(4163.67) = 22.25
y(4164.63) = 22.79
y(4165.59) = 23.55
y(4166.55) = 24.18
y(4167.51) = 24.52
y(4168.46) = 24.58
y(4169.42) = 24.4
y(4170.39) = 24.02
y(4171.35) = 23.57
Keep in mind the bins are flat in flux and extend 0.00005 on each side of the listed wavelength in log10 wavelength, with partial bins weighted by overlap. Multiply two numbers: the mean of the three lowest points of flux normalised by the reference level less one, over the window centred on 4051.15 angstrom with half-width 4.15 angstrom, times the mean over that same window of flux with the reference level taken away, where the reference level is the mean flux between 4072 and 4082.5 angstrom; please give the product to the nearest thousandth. 0.084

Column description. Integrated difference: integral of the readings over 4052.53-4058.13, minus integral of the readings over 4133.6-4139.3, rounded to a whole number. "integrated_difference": -15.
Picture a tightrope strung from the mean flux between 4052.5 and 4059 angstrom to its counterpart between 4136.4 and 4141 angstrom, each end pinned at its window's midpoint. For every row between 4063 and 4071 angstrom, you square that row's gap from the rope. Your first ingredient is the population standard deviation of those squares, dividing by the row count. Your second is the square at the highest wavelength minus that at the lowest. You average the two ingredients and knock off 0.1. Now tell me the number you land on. 0.6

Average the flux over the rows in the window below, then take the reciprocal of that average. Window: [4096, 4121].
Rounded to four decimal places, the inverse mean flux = 0.0420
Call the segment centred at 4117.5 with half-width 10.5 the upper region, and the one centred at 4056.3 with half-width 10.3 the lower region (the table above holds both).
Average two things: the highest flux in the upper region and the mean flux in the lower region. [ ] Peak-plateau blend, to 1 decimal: 25.2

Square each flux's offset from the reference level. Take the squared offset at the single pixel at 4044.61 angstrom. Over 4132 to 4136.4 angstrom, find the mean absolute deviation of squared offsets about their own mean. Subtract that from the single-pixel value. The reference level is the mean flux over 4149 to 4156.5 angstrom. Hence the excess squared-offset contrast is -1.2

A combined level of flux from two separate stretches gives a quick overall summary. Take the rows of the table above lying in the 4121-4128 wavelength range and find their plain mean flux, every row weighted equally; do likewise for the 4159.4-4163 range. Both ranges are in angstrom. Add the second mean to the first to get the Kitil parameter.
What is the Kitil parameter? 50.0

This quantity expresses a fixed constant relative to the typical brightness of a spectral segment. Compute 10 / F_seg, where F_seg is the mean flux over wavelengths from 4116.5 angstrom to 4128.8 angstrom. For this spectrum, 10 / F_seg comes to 0.37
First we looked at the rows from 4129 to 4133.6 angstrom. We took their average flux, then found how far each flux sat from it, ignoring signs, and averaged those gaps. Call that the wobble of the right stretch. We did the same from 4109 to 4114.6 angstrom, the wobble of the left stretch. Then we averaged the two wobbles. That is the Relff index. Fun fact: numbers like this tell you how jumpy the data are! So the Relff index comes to 1.0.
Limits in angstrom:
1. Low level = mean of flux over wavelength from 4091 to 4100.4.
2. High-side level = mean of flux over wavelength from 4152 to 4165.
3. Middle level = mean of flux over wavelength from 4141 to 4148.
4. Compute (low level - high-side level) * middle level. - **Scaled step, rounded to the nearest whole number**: 50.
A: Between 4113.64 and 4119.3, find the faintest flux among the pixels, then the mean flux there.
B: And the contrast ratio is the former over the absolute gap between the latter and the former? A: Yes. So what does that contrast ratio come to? 28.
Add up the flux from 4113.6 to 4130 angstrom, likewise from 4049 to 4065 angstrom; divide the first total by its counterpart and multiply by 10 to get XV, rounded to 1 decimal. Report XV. 12.0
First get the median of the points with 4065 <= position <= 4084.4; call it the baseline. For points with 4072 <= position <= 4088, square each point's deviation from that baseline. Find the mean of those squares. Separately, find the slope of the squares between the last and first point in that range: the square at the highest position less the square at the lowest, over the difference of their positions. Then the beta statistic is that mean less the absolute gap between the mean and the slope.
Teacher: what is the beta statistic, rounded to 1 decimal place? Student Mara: 1.7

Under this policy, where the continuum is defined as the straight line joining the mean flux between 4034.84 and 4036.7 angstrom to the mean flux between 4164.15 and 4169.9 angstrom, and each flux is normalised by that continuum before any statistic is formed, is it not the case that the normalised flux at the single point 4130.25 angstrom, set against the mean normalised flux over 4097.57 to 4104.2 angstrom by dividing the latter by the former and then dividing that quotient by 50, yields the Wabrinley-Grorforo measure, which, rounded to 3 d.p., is 0.016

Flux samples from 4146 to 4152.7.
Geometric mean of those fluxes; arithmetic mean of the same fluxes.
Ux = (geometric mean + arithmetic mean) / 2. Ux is 22.8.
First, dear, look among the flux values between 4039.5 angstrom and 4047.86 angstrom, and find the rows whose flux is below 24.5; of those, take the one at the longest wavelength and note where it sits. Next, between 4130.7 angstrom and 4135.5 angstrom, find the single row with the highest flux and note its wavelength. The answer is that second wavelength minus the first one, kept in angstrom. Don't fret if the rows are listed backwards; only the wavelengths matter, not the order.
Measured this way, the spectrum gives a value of 83.8 angstrom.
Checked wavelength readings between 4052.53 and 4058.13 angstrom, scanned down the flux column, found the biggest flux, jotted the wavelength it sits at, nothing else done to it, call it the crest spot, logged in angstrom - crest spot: 4057.66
